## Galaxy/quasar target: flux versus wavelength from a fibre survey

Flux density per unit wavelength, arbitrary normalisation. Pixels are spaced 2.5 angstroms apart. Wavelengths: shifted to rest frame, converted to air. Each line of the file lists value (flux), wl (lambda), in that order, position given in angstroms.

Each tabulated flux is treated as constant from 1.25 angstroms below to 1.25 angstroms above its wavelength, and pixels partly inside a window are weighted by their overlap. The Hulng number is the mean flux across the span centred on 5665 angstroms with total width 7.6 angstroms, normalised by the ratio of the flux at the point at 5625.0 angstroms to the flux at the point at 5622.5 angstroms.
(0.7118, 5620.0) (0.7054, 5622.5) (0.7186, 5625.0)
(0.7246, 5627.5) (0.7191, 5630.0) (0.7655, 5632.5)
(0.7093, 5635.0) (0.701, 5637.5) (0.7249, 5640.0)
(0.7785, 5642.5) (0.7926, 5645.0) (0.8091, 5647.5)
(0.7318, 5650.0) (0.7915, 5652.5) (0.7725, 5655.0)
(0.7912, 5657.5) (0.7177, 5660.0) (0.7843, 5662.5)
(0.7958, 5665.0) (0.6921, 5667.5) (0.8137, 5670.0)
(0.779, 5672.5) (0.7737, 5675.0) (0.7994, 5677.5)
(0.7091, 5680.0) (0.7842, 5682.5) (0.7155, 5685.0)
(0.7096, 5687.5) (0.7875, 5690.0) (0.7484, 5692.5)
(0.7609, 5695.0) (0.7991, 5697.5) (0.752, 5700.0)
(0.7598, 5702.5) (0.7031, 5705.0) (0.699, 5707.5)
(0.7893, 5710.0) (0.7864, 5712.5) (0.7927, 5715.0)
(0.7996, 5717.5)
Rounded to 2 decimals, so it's 0.74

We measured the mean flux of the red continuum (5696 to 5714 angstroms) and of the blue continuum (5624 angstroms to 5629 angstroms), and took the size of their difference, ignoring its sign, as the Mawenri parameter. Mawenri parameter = 0.034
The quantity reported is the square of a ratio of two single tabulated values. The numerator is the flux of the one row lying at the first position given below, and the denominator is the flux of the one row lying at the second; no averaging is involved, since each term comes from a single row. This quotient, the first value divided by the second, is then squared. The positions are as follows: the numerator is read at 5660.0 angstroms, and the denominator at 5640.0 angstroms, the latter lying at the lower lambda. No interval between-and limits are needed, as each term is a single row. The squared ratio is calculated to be 0.98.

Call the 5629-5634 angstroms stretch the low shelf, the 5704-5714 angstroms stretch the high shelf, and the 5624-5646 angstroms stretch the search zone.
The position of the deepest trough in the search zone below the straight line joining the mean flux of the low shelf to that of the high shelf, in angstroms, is 5637.5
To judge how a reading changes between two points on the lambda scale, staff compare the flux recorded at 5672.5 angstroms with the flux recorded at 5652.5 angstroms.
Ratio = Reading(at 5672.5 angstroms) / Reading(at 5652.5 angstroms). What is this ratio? 0.98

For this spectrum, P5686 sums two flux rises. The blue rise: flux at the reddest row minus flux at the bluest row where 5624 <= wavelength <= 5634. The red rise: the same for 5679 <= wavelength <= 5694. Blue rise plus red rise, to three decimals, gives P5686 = 0.086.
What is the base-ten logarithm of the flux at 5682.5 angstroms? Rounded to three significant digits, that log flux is -0.106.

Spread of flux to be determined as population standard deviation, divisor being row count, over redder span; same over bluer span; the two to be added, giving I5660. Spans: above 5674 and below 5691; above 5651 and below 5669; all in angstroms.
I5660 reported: 0.076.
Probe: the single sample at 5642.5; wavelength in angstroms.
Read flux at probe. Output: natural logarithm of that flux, -0.250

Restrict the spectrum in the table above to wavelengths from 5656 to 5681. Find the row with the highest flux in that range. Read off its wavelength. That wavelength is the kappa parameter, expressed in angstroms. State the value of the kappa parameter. 5670.0 angstroms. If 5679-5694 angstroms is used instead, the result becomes 5690.0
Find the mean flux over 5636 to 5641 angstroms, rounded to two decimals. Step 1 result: 0.71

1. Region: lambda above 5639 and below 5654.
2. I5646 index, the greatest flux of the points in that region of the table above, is 0.8091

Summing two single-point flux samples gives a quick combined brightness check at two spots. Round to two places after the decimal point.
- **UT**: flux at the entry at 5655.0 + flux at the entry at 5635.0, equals 1.48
